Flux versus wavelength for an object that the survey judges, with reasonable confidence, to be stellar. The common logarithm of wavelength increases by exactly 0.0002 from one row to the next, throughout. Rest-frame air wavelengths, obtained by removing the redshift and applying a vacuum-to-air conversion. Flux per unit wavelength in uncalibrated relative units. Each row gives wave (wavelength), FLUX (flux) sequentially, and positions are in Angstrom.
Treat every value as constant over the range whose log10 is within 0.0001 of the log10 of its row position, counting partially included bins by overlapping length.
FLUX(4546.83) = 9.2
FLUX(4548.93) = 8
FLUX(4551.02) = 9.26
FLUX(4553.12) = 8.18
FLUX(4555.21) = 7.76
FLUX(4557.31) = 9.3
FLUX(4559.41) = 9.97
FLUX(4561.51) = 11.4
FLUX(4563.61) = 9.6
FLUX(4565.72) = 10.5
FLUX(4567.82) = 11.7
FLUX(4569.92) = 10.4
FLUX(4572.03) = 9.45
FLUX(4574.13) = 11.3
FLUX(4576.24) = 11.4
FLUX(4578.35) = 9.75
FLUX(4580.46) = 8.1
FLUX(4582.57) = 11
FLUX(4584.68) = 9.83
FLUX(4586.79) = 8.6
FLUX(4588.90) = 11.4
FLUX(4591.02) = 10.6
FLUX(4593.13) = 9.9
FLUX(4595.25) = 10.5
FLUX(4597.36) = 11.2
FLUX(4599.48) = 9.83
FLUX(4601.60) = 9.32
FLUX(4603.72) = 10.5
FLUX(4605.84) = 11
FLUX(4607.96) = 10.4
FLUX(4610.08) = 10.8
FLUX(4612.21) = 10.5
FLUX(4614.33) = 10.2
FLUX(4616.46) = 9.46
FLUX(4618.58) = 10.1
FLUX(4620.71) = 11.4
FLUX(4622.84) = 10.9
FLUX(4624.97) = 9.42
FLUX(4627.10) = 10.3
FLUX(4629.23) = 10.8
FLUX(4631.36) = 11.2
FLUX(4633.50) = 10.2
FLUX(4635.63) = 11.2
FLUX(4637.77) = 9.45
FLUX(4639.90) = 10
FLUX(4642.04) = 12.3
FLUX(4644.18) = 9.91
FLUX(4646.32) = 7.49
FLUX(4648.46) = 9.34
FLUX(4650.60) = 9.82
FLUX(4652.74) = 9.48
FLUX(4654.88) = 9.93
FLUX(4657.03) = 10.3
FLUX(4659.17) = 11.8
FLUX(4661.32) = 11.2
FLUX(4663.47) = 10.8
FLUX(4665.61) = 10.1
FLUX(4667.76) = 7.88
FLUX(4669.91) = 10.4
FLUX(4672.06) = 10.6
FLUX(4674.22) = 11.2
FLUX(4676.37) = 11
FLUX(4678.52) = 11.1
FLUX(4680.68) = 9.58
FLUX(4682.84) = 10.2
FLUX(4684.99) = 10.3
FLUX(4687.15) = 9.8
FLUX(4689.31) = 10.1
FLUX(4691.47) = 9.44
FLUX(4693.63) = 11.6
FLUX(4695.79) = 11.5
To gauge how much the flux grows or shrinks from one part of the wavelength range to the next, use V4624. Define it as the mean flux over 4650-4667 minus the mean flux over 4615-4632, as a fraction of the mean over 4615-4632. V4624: -0.002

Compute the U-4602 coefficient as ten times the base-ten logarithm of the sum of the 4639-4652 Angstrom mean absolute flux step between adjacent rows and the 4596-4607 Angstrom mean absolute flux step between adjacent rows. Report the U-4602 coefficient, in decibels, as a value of 4.4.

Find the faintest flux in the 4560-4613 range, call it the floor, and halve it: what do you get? 4.05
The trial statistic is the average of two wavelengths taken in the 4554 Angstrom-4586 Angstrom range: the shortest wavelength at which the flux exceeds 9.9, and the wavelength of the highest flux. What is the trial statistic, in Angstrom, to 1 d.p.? 4563.6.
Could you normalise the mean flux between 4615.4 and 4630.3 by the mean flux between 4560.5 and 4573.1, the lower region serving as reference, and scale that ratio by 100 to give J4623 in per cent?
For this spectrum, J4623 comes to 98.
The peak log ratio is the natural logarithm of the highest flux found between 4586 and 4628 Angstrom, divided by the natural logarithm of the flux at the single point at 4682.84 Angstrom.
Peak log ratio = 1.05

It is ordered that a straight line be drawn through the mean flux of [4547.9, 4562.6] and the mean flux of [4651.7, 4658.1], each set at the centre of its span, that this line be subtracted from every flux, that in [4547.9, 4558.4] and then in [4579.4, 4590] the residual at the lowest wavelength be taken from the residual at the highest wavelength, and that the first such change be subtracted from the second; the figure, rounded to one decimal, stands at 2.0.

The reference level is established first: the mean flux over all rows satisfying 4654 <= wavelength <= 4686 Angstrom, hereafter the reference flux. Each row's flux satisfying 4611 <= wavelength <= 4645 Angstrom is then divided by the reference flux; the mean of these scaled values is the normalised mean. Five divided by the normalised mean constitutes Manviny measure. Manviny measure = 4.98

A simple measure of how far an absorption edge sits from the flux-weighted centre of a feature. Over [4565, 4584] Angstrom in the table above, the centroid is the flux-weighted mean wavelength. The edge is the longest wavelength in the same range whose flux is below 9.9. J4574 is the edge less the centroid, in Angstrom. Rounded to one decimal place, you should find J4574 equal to 6.5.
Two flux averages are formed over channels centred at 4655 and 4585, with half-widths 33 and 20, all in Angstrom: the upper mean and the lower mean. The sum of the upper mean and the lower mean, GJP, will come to 20.5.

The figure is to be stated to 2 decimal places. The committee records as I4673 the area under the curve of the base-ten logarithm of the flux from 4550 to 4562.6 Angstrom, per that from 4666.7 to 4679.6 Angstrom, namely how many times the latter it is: 0.93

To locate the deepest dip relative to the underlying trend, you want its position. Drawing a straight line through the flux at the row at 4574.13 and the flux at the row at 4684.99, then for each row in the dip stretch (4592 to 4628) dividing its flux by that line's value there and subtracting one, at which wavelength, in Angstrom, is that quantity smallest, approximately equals 4601.60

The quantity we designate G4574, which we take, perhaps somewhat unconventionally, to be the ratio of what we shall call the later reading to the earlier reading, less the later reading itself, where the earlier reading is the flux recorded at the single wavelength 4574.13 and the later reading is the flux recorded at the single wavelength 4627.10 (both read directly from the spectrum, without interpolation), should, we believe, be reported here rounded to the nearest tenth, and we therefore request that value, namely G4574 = -9.4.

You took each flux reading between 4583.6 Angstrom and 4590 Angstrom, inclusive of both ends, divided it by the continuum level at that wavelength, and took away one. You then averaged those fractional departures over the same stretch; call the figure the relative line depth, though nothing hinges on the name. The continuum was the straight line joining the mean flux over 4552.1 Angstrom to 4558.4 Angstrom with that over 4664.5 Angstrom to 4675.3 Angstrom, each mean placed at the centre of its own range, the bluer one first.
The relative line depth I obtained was 0.12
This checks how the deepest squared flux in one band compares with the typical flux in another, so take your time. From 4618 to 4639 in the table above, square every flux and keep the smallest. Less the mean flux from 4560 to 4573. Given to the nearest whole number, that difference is 78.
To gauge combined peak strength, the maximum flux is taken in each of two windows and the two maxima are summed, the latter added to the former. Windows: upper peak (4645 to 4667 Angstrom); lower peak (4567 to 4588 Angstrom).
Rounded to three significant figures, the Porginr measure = 23.5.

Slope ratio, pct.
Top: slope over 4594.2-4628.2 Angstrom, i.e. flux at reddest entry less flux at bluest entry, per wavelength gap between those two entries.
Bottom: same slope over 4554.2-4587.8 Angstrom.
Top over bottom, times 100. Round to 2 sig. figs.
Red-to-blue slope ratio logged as -24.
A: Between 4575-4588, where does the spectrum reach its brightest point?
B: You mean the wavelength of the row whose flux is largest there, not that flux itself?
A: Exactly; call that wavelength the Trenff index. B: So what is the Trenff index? 4576.24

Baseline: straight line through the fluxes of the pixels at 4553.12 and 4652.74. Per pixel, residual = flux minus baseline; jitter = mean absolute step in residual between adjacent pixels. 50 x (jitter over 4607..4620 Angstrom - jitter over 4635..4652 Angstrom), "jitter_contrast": -60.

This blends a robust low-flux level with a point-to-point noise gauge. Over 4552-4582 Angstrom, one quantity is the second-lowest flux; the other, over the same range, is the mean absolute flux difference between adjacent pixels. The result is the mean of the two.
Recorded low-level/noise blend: 4.64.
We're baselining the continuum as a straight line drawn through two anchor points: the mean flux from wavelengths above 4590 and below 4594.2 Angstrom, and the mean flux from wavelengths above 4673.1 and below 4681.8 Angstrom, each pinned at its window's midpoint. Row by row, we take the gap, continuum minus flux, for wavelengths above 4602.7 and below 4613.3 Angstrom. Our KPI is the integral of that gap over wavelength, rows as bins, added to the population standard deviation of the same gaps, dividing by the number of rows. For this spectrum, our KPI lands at -3.0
